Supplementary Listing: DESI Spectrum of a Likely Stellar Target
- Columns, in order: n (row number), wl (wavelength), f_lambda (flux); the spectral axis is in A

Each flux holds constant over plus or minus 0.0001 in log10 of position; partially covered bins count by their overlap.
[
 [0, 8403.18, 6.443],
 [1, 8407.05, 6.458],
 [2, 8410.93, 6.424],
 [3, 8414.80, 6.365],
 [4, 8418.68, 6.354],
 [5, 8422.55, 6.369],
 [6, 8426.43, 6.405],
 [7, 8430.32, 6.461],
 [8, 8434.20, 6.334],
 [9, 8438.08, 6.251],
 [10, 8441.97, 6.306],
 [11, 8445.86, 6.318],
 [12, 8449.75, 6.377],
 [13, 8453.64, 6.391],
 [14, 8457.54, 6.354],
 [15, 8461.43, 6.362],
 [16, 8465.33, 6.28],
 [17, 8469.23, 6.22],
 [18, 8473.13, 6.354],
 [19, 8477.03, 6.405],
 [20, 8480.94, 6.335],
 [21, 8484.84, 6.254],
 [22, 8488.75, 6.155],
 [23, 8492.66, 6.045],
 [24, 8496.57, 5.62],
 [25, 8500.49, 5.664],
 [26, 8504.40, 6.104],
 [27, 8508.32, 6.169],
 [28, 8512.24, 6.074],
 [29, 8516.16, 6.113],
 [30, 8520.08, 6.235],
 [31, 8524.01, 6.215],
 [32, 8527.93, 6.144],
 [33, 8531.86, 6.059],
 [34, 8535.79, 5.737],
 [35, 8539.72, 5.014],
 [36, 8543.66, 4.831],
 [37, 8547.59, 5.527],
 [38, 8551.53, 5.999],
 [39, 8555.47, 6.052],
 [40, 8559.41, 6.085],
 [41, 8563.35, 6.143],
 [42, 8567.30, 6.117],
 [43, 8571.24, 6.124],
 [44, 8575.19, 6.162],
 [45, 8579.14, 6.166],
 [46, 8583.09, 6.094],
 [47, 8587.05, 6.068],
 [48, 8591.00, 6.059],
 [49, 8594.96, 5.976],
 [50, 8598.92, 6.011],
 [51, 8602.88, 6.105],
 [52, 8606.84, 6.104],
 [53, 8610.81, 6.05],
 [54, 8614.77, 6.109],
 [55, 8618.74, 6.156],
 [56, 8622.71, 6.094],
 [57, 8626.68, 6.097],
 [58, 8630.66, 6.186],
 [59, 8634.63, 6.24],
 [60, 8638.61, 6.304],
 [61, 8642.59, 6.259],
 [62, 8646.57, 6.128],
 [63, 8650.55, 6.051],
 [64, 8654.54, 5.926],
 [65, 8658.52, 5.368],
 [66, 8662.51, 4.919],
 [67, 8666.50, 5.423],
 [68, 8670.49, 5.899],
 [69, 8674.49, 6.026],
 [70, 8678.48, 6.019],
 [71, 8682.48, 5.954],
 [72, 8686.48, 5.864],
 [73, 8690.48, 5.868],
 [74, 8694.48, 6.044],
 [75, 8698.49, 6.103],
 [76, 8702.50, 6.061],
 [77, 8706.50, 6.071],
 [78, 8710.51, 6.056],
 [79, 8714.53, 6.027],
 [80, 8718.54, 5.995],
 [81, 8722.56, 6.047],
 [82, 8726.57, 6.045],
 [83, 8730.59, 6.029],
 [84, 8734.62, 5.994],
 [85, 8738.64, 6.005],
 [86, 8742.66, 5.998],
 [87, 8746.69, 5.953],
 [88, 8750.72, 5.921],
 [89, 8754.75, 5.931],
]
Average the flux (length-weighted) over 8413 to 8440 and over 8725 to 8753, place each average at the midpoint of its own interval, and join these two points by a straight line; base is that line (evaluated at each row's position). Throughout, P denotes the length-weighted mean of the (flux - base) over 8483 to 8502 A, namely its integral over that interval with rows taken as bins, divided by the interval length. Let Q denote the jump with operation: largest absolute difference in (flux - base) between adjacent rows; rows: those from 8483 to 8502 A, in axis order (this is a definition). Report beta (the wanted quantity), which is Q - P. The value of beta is 0.75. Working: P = -0.33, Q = 0.42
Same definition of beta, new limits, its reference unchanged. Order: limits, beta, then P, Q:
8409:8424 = 0.05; 0.00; 0.05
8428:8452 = 0.13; 0.00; 0.12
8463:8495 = 0.19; -0.05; 0.14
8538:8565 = 1.25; -0.55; 0.70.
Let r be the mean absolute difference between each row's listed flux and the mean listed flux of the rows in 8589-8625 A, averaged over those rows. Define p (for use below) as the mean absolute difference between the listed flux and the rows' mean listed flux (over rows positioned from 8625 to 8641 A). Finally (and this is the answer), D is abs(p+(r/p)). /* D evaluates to 0.7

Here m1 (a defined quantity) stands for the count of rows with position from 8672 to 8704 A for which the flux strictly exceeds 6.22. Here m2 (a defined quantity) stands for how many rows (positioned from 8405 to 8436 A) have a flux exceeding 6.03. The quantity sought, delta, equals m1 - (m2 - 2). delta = -6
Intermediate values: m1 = 0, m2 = 8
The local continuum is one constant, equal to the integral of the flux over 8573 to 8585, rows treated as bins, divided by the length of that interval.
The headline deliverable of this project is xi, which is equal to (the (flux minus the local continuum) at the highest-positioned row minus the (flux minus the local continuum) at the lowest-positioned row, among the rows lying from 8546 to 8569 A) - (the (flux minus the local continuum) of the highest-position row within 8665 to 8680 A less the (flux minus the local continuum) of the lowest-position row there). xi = -0.01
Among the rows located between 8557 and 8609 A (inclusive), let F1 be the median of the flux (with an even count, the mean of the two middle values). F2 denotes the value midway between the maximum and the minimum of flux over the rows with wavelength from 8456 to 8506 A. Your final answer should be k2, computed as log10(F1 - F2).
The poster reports -1.0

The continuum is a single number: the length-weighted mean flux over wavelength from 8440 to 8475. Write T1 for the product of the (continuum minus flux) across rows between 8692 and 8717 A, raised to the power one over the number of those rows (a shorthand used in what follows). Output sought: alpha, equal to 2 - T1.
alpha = 1.73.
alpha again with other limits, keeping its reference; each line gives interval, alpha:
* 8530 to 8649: 1.76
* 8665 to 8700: 1.62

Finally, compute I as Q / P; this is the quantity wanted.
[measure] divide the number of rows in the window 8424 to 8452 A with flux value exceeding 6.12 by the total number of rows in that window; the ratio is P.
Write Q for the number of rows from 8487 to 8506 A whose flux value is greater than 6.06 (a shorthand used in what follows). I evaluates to 2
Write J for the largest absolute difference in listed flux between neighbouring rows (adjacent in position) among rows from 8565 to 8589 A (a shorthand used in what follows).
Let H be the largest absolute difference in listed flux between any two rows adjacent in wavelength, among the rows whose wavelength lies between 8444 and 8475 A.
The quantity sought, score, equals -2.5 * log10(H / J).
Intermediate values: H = 0.13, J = 0.07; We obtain -1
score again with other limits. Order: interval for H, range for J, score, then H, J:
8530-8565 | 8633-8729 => 0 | 0.72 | 0.56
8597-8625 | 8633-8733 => 2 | 0.09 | 0.56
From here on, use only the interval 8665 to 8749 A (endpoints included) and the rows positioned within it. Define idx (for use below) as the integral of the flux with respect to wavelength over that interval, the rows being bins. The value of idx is 502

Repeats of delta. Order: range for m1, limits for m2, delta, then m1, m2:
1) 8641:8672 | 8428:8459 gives -5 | 1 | 8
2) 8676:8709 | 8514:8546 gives -3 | 0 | 5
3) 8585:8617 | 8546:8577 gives -4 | 0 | 6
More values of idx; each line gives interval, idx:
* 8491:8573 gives 484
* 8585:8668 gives 497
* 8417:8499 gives 515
